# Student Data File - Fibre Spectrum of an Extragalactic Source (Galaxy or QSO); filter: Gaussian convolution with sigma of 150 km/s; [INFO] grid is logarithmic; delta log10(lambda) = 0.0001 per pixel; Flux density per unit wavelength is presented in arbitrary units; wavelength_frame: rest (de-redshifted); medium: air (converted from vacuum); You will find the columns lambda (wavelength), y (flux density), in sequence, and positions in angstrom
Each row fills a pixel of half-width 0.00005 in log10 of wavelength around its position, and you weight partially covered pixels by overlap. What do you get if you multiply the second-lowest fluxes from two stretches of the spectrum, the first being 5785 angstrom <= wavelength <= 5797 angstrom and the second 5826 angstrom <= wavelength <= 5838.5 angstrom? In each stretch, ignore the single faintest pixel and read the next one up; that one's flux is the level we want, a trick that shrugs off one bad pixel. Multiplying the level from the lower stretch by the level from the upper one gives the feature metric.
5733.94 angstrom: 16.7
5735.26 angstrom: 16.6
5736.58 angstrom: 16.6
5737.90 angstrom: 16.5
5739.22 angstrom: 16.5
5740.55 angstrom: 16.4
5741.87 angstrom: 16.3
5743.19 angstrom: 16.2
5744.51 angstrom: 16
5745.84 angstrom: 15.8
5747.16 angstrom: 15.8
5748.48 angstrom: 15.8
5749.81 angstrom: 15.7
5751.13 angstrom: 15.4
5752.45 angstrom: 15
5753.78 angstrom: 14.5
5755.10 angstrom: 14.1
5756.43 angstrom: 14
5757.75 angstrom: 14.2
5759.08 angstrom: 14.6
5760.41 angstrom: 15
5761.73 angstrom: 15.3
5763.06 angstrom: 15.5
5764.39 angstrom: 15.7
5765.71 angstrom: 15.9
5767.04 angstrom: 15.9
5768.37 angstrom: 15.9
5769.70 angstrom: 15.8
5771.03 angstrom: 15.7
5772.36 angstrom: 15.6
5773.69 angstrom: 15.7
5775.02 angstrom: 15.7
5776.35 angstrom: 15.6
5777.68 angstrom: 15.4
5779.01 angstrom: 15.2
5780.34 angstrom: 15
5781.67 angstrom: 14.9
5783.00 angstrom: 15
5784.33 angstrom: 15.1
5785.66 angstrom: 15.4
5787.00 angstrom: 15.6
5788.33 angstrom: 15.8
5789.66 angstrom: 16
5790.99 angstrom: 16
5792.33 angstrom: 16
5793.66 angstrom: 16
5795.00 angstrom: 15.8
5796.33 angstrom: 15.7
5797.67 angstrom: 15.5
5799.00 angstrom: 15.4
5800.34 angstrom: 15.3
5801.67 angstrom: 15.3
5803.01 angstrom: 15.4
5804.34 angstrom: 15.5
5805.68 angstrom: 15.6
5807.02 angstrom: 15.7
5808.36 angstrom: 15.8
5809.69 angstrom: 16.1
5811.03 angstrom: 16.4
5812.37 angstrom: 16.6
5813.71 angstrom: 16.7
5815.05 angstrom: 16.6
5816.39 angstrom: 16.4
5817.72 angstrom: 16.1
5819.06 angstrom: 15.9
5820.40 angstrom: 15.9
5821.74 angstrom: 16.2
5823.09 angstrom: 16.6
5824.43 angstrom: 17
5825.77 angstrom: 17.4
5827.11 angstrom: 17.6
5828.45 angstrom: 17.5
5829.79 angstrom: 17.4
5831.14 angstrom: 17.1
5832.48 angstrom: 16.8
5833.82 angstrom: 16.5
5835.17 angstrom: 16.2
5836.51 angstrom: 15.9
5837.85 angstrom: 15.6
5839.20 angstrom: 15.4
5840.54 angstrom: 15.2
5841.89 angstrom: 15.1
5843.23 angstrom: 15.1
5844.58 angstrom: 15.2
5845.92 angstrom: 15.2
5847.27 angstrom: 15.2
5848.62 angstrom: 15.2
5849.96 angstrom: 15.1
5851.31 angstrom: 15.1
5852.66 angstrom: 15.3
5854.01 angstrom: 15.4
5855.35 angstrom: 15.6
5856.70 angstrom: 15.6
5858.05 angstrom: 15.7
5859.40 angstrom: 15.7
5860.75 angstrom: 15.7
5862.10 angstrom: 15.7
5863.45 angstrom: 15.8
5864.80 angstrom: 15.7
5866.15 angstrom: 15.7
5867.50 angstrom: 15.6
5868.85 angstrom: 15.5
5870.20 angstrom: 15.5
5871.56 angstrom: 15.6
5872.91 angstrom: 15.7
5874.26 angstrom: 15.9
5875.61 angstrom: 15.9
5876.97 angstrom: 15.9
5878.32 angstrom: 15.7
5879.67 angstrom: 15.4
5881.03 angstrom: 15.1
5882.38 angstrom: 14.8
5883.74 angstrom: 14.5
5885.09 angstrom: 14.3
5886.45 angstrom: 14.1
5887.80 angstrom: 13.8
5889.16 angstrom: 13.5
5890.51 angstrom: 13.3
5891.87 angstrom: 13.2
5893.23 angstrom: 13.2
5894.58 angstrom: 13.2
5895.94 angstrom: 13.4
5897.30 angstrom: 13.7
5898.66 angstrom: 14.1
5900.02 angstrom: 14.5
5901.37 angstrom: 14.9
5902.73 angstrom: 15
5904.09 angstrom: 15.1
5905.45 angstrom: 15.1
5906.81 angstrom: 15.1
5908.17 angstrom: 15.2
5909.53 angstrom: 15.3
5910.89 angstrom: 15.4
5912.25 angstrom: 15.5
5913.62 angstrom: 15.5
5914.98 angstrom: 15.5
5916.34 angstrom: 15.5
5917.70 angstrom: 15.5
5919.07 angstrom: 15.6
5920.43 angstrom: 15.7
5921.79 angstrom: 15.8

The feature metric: 248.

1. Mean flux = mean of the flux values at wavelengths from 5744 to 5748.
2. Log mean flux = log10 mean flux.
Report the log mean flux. 1.20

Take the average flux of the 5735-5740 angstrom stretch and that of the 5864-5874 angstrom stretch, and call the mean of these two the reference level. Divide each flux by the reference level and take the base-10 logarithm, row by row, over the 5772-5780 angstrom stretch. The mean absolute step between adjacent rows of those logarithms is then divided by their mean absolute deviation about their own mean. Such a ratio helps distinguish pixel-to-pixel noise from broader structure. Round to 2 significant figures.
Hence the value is 0.77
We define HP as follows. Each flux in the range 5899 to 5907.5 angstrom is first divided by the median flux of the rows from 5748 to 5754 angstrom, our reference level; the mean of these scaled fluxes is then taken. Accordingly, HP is 0.97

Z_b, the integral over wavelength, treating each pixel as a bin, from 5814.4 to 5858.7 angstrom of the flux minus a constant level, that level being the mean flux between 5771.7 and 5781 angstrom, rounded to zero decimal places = 24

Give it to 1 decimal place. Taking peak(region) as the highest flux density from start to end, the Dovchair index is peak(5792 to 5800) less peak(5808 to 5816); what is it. -0.7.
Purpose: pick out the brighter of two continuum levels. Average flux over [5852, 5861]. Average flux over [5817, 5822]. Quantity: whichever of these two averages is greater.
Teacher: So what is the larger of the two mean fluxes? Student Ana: 16.0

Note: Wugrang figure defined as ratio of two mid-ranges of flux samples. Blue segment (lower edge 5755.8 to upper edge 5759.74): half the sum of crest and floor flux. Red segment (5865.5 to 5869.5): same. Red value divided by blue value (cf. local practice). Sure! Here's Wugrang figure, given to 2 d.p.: 1.09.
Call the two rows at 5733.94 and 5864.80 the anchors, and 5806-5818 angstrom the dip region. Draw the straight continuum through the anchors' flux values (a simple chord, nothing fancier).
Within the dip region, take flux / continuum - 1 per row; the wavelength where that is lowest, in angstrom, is 5807.02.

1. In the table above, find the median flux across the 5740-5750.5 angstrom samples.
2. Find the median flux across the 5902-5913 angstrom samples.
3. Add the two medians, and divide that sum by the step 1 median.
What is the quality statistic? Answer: 1.95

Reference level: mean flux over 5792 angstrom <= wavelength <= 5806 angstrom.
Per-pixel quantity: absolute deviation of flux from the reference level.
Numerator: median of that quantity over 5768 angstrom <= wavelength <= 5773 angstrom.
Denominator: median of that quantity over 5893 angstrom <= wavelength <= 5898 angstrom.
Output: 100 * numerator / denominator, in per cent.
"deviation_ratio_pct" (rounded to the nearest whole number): 7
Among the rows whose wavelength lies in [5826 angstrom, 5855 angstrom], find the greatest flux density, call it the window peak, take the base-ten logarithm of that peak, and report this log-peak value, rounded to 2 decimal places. 1.25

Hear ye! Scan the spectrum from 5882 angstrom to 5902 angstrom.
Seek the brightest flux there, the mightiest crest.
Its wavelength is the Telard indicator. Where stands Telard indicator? 5901.37 angstrom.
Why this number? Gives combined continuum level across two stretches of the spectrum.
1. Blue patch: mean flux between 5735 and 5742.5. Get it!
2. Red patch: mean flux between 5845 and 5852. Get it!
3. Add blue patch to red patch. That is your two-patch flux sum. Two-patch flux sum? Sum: 31.6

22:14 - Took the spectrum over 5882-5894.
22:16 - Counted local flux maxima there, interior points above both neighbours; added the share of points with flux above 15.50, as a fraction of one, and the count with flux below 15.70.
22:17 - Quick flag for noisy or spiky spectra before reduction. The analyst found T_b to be 9.0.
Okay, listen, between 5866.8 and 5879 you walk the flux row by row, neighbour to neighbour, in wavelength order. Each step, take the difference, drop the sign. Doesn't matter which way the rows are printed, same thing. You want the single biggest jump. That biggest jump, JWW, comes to 0.20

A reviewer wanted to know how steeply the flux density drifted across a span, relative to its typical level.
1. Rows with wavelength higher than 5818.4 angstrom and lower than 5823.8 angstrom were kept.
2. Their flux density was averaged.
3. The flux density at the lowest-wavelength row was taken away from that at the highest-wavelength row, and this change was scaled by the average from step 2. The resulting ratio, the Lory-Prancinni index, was 0.04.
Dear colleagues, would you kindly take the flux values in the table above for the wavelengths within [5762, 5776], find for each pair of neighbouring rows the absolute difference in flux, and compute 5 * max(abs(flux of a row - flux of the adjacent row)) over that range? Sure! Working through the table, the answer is 1.0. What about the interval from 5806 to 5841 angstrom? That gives 2.0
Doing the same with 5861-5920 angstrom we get 2.0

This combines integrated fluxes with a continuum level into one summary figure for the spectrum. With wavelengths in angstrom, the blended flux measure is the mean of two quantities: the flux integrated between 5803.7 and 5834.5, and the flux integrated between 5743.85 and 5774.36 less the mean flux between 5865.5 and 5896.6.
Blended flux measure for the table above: 481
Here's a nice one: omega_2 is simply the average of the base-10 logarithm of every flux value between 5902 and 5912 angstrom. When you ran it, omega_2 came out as 1.18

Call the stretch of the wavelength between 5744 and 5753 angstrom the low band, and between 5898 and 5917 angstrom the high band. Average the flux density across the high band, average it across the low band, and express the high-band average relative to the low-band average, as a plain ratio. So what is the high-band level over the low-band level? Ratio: 0.97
